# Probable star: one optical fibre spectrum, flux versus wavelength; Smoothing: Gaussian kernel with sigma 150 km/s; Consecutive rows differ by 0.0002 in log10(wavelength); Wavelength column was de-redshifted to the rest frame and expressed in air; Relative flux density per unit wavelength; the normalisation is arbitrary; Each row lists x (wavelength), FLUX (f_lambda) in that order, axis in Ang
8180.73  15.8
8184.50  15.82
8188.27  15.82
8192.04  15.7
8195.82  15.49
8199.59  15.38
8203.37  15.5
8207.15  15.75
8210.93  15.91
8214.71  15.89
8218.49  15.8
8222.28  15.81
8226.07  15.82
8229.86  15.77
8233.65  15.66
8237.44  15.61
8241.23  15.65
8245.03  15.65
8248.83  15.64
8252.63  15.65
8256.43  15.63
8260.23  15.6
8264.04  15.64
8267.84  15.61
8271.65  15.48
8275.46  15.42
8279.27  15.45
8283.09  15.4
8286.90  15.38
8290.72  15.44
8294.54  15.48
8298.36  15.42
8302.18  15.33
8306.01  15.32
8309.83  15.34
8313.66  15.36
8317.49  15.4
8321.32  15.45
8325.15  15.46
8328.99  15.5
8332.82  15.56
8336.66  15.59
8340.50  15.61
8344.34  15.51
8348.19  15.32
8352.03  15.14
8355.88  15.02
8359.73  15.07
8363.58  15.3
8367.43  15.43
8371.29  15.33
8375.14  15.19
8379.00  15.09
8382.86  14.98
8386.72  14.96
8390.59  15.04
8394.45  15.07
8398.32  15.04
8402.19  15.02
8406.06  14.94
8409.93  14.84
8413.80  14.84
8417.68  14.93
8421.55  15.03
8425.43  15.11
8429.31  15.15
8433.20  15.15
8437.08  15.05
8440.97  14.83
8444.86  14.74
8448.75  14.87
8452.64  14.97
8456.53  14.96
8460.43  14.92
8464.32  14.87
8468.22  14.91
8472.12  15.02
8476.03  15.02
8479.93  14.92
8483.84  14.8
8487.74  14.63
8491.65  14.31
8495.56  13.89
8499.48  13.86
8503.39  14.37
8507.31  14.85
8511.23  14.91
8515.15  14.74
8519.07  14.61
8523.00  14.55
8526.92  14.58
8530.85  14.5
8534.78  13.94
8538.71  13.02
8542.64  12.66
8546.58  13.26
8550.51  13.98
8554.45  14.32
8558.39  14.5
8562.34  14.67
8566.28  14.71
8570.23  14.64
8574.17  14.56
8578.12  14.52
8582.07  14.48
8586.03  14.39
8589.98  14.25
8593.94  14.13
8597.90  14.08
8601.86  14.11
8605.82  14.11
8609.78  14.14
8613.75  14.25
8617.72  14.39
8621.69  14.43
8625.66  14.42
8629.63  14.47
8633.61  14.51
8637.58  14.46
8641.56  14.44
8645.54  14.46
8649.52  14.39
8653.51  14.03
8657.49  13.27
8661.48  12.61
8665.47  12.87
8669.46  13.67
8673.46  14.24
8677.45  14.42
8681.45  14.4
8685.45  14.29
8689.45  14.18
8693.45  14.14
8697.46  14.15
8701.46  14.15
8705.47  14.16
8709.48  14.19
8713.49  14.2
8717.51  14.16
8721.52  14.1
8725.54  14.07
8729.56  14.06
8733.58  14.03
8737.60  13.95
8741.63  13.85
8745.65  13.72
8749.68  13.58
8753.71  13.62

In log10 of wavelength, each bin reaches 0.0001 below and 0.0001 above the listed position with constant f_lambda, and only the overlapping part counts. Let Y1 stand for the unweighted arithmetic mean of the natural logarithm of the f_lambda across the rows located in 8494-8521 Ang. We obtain 2.67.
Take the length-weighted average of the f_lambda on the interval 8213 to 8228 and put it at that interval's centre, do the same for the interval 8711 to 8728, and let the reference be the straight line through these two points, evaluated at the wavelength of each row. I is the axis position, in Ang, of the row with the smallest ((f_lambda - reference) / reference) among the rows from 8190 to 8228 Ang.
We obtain 8199.59 Ang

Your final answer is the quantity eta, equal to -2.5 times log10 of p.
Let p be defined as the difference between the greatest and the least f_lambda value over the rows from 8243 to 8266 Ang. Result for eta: 3.3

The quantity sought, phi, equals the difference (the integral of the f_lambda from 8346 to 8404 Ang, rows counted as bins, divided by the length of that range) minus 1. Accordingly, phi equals 14.1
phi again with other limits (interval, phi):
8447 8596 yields 13.4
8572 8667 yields 13.2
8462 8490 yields 13.9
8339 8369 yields 14.3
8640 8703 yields 13.0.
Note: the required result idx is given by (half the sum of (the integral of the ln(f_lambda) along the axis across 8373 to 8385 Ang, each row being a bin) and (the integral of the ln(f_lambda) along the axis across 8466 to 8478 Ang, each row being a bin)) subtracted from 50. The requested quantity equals 17.5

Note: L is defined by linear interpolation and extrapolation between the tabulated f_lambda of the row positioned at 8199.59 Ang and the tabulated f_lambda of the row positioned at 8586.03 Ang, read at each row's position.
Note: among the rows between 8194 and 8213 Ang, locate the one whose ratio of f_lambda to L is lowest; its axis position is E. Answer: 8199.59 Ang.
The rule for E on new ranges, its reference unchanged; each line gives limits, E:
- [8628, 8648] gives 8629.63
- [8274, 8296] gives 8286.90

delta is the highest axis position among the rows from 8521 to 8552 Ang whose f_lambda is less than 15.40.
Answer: 8550.51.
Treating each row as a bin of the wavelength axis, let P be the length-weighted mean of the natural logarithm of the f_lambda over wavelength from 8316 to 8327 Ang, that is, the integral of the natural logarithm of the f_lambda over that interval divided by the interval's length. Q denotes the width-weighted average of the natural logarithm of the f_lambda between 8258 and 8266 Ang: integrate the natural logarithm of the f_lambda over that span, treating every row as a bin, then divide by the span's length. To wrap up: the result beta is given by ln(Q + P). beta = 1.70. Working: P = 2.74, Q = 2.75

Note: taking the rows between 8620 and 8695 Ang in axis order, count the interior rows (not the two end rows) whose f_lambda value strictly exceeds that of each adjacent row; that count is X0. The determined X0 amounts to 3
